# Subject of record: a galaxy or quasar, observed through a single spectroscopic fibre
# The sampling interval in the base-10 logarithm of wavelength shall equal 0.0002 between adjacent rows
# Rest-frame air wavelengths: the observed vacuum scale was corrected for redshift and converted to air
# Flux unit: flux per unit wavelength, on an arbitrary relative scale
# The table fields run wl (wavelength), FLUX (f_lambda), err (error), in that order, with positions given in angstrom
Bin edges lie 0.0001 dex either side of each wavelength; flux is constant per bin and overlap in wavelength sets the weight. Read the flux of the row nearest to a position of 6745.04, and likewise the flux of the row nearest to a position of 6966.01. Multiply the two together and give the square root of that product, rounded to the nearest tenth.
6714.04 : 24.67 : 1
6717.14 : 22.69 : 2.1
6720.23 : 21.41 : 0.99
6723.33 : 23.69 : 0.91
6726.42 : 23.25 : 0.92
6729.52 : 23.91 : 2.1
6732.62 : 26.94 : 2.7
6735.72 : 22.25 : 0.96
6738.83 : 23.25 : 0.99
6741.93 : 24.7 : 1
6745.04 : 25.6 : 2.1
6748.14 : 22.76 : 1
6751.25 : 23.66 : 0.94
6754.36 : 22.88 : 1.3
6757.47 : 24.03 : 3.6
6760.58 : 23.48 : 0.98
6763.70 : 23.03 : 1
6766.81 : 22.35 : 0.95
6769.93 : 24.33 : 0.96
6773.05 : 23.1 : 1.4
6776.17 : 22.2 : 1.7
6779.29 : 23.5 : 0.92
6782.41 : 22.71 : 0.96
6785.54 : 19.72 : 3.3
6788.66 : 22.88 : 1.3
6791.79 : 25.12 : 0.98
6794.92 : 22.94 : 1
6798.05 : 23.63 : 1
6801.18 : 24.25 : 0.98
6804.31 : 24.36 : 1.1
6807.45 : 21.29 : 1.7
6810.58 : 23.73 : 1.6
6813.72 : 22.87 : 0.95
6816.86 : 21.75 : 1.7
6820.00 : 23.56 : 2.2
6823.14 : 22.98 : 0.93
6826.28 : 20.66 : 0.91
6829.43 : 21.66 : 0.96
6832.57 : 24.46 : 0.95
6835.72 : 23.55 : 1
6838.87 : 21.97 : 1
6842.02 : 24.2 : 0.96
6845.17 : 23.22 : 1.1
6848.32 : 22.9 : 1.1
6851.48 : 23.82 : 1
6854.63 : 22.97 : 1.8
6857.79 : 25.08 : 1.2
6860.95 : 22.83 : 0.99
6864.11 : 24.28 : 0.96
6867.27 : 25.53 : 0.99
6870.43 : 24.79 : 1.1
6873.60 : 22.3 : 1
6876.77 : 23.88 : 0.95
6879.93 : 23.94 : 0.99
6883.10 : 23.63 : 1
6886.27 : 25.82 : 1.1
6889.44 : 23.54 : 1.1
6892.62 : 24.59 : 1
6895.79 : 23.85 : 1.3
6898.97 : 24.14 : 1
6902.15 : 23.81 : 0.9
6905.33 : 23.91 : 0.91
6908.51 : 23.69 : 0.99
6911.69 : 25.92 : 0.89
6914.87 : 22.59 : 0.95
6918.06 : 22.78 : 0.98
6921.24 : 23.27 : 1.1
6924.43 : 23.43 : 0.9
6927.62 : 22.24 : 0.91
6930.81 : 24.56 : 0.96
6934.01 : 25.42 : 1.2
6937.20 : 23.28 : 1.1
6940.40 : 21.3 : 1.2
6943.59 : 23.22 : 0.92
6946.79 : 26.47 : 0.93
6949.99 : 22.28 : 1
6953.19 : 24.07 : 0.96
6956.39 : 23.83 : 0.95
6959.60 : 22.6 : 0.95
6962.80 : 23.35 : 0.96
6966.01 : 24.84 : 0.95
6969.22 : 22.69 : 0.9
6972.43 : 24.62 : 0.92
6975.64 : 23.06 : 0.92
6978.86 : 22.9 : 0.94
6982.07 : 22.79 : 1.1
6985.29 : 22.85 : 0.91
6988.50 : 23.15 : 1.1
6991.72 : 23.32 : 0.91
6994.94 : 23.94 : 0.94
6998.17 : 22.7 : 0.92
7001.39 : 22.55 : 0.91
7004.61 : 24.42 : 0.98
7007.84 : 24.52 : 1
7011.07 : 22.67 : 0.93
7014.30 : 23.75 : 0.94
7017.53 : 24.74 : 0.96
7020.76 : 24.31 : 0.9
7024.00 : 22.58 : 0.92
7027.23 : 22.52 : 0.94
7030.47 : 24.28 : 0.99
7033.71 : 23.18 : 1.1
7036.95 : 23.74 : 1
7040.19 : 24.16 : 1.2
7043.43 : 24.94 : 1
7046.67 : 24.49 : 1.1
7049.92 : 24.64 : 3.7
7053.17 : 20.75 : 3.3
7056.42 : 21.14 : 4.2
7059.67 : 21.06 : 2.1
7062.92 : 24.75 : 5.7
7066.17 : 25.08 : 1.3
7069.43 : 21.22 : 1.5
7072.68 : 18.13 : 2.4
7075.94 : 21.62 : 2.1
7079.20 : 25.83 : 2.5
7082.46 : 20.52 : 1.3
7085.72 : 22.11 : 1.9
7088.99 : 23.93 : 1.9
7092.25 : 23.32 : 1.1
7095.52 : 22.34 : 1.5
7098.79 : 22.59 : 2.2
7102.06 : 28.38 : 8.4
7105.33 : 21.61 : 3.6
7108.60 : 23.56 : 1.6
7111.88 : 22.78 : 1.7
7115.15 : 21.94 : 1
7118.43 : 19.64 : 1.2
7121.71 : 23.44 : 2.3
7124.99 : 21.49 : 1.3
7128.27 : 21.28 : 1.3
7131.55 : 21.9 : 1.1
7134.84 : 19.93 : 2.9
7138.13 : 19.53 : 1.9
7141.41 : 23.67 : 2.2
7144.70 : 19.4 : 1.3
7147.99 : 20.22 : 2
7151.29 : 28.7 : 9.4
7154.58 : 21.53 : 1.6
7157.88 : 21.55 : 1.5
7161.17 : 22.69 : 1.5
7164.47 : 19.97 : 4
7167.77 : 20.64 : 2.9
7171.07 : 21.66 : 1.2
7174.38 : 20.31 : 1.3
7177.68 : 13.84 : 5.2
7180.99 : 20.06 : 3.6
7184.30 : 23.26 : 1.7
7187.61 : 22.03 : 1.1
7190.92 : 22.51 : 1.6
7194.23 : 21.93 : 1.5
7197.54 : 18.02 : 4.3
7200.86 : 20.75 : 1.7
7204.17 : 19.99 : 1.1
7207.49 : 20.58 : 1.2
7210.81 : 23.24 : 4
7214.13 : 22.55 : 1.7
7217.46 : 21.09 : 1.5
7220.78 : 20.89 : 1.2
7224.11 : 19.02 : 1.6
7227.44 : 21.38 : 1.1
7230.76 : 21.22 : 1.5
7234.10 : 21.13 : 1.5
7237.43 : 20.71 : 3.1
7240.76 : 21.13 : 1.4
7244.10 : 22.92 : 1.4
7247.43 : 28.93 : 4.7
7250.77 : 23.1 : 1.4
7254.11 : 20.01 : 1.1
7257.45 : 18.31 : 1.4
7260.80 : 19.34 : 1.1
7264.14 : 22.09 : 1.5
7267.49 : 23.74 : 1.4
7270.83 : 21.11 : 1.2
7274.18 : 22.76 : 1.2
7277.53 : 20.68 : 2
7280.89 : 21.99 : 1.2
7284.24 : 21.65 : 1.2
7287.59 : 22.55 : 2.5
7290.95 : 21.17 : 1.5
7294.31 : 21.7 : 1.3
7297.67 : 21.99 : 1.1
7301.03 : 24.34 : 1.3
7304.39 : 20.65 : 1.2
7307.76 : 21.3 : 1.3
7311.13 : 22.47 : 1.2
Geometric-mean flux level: 25.2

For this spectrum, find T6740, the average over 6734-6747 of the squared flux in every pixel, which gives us 575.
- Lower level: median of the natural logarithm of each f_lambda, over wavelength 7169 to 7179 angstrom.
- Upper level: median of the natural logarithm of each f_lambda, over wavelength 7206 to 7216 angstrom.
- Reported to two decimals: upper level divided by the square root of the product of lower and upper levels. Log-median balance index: 1.02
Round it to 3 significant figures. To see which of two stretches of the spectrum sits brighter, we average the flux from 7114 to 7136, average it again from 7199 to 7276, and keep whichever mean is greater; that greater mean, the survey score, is 21.6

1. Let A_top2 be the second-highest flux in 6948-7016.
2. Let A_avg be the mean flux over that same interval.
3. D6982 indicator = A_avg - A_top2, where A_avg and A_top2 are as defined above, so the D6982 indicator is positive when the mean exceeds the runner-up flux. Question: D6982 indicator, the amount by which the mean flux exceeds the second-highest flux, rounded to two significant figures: -1.2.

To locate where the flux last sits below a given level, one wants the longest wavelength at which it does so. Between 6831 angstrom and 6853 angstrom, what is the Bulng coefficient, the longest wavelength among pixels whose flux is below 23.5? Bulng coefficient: 6848.32 angstrom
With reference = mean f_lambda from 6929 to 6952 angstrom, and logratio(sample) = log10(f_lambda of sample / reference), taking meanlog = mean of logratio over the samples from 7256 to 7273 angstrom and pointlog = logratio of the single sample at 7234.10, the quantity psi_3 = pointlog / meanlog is 1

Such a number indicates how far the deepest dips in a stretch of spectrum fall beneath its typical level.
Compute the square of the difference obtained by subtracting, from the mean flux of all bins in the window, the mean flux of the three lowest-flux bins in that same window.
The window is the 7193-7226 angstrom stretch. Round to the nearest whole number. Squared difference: 3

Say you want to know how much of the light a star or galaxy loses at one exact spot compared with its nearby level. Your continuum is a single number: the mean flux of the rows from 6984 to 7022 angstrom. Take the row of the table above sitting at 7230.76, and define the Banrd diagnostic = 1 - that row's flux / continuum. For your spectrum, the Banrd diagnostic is 0.10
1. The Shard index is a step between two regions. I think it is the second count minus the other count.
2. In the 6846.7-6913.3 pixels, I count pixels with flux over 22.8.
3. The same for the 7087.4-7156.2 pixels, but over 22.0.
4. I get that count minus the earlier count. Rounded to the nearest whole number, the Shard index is -10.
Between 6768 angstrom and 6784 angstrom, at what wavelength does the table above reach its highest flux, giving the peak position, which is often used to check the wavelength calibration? 6769.93 angstrom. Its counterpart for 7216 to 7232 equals 7227.44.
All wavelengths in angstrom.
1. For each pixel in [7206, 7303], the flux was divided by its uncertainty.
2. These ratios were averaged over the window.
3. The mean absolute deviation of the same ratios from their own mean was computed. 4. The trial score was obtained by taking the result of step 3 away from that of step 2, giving 12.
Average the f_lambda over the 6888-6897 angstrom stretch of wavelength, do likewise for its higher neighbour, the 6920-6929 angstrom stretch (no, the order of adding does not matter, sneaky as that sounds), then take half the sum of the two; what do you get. 23.5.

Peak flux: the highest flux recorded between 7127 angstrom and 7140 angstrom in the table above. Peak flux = 21.9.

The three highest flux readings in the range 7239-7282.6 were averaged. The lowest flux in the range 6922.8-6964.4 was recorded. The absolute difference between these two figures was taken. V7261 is 4.0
